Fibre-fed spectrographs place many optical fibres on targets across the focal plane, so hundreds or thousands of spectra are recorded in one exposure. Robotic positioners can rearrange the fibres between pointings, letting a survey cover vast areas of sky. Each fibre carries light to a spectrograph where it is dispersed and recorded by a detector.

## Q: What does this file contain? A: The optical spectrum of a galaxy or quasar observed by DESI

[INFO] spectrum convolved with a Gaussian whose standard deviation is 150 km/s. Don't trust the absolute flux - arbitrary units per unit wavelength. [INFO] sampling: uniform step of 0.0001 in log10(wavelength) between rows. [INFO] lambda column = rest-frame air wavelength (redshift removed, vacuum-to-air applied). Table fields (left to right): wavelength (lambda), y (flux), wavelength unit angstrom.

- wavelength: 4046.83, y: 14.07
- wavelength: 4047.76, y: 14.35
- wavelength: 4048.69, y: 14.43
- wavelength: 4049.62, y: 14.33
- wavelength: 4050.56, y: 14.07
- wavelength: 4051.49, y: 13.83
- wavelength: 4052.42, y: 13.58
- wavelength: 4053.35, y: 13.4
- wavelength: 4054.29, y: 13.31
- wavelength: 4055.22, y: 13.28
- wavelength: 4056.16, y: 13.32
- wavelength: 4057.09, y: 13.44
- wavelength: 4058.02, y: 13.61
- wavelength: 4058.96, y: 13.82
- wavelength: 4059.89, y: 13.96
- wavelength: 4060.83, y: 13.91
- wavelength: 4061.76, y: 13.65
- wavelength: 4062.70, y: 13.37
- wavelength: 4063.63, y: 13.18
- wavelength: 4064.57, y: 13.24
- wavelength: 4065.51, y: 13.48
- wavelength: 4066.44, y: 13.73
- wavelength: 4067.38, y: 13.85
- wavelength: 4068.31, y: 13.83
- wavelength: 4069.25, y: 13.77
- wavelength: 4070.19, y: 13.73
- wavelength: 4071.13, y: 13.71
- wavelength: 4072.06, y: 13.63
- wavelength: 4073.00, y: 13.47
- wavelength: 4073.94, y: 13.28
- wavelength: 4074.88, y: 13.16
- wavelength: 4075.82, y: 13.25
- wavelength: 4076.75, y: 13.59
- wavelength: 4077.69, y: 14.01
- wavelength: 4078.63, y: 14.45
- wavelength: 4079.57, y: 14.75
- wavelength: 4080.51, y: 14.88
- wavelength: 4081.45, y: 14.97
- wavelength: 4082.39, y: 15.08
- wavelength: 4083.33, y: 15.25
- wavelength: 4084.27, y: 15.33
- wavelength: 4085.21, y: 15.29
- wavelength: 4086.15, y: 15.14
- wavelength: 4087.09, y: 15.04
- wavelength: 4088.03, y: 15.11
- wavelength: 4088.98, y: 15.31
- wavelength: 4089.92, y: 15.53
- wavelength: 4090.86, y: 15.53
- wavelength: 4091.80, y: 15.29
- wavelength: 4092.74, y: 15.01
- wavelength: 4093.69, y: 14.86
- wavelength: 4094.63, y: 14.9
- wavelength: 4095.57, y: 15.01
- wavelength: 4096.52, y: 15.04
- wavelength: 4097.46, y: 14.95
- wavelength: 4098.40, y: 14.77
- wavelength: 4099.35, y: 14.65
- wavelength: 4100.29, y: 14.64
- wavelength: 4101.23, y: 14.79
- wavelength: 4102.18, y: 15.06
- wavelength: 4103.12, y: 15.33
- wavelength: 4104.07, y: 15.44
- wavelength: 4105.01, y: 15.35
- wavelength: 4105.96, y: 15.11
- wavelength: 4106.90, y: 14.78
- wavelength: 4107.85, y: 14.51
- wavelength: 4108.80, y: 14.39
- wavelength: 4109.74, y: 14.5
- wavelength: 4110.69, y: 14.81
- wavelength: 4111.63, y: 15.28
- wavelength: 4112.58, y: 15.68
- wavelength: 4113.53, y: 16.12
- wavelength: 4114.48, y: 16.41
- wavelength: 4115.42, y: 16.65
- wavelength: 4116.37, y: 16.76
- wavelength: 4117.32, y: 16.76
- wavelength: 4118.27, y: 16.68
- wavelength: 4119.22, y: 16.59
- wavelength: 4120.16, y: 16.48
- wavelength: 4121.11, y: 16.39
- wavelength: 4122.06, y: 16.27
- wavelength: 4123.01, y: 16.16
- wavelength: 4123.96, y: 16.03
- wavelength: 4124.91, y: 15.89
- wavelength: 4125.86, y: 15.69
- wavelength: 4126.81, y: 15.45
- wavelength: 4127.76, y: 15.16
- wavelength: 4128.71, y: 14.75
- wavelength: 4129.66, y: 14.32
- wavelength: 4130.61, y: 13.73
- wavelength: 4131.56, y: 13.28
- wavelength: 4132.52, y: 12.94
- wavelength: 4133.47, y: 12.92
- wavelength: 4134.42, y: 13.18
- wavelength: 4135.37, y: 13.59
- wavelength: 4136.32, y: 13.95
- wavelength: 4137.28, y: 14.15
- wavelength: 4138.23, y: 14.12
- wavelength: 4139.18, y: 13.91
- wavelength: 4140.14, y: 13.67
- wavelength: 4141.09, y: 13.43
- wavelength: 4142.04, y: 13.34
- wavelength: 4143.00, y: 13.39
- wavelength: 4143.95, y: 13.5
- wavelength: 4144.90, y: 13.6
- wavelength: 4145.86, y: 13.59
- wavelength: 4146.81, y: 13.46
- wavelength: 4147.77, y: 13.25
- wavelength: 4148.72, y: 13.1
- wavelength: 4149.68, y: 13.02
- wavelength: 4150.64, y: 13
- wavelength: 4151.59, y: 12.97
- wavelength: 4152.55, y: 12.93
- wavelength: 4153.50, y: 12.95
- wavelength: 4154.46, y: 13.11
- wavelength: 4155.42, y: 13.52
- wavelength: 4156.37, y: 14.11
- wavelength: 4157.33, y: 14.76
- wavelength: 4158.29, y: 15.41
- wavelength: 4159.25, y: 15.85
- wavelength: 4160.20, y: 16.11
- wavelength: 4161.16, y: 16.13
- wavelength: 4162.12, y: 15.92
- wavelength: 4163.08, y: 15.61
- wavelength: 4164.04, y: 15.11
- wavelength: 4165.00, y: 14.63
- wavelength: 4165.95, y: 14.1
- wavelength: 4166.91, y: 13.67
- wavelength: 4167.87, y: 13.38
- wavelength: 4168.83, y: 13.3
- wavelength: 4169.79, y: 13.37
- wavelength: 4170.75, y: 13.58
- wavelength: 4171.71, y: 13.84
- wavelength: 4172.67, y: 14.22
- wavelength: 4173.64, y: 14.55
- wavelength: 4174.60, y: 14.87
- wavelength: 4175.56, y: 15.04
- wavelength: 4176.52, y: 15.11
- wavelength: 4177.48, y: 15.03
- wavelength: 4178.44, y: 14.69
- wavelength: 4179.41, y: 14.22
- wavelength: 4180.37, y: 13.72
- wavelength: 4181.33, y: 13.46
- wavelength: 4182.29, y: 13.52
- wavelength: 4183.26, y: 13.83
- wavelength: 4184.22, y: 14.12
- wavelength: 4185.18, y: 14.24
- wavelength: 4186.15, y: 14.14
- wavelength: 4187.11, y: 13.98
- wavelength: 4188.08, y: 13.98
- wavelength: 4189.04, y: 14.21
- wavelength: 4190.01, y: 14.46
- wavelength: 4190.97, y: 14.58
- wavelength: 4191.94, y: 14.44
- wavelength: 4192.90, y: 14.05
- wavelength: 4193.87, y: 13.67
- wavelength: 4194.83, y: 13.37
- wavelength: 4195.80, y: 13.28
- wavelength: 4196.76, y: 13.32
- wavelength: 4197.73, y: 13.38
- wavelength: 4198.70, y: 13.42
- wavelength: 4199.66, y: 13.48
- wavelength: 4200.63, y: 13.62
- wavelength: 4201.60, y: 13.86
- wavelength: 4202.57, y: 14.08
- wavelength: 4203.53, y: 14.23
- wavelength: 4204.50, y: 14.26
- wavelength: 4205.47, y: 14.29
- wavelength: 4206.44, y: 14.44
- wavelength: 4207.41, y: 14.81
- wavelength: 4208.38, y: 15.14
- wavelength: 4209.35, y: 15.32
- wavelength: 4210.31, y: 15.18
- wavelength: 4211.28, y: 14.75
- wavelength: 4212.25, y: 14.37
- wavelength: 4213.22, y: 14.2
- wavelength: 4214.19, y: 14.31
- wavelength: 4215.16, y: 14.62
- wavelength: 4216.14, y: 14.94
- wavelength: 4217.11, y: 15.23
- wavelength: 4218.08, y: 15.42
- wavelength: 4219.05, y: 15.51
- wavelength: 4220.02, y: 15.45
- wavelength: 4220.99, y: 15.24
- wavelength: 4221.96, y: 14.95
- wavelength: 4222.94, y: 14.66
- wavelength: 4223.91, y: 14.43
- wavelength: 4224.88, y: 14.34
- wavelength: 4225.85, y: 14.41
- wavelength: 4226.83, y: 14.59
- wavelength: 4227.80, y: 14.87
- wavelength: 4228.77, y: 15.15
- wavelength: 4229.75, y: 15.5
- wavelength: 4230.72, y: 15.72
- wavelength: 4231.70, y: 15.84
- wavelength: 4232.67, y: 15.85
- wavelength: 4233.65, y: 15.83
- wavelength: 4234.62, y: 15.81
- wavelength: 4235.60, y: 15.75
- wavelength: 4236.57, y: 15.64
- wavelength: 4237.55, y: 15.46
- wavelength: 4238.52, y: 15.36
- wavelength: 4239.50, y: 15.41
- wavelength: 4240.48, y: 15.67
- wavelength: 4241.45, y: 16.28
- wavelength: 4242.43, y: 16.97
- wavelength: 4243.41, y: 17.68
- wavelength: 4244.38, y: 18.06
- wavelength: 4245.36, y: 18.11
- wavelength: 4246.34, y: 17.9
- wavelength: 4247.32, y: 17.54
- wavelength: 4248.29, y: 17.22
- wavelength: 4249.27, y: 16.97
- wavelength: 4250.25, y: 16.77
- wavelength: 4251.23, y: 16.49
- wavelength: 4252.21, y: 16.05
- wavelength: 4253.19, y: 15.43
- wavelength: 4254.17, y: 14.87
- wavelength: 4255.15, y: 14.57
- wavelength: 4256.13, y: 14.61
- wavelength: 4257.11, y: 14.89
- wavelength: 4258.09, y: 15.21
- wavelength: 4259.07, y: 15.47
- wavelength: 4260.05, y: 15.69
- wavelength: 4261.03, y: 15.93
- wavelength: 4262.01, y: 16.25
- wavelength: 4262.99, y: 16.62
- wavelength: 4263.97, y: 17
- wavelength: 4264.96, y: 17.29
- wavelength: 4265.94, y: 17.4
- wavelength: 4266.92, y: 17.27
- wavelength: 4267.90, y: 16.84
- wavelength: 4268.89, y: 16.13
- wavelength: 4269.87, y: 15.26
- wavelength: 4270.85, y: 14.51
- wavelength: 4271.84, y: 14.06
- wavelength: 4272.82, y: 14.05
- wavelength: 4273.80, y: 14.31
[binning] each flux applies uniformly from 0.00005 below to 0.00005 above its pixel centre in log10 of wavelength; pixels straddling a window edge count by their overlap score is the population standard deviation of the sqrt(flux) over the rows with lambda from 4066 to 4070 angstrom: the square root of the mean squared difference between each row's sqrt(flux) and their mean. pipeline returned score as 0.01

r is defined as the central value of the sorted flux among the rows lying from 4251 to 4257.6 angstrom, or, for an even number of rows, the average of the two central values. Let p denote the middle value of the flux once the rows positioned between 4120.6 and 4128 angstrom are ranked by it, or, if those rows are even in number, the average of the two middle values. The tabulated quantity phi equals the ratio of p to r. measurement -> 1.1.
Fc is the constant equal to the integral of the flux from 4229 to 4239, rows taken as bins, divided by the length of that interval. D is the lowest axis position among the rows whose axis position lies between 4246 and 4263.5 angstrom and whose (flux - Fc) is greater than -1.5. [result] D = 4246.34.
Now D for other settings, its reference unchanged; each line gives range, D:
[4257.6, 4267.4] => 4258.09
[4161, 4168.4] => 4161.16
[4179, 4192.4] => 4179.41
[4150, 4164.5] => 4157.33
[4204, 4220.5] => 4204.50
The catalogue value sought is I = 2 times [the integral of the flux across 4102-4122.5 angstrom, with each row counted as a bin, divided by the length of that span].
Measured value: 31.4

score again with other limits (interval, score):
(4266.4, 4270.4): 0.09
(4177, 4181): 0.07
